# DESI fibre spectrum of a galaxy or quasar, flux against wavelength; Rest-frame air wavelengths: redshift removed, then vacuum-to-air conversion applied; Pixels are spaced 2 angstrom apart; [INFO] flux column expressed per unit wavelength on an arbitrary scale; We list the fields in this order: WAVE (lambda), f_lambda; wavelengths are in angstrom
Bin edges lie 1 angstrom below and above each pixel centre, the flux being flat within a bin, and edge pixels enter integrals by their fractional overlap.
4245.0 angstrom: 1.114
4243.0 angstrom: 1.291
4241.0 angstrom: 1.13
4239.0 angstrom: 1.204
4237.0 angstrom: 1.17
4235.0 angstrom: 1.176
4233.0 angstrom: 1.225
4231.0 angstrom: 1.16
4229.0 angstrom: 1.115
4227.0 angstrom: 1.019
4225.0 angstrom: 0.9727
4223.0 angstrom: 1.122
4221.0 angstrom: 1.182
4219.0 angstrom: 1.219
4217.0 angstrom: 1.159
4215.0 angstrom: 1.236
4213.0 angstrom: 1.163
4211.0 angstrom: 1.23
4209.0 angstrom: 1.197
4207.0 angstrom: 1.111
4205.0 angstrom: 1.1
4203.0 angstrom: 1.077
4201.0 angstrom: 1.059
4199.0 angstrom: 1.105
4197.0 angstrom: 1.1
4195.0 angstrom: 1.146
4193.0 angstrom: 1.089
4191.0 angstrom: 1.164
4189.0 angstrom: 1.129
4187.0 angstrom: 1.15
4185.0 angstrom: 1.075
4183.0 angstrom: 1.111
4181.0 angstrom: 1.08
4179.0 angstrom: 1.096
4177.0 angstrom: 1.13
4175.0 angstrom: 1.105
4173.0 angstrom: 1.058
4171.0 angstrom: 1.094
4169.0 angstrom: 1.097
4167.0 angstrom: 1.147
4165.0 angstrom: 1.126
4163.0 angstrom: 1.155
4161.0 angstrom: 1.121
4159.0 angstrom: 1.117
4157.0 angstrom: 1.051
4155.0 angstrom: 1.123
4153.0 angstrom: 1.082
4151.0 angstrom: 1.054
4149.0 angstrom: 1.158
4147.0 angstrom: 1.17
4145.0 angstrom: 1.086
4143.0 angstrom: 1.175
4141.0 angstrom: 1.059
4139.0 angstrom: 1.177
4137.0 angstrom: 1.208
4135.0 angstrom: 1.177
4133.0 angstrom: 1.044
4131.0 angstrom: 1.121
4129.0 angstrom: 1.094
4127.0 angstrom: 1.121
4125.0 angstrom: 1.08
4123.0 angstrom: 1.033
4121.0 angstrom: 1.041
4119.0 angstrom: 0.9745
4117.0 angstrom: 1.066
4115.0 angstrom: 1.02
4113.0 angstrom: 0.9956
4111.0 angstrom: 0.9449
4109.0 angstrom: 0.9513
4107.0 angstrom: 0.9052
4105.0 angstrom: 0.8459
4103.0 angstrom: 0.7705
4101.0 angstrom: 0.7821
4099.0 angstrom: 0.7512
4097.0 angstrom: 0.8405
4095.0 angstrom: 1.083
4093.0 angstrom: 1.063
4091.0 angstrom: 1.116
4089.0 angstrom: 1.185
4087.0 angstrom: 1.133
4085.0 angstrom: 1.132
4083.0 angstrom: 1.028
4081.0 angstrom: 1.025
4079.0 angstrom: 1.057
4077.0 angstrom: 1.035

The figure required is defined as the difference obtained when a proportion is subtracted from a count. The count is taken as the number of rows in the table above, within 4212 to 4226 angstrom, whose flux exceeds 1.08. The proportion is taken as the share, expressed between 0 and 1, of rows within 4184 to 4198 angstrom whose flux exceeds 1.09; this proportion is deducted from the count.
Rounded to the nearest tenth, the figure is 5.3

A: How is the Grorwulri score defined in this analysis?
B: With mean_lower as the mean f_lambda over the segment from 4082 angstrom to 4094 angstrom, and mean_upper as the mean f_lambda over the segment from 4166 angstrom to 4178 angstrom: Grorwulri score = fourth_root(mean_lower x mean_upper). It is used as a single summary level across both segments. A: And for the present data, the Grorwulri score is 1.05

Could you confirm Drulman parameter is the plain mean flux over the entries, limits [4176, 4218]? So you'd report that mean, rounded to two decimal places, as 1.13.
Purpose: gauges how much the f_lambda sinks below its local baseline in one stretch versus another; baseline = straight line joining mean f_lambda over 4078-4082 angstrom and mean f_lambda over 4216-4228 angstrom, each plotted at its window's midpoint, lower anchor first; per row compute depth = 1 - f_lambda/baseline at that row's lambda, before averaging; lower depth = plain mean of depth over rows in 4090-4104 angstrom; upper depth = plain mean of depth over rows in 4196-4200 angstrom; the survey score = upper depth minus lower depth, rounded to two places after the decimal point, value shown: -0.13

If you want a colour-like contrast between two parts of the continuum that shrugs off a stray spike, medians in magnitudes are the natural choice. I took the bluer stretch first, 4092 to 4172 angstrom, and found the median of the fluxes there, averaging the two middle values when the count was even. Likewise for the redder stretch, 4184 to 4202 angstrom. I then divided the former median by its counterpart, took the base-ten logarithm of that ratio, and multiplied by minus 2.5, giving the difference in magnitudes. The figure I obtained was 0.02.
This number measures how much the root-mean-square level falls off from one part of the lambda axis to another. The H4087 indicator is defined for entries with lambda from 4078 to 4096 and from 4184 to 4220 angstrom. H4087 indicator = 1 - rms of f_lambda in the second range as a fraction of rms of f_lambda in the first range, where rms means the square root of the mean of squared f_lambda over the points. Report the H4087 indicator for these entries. -0.044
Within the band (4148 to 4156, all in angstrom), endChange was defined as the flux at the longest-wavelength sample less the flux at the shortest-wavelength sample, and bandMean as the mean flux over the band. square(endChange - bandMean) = 1.3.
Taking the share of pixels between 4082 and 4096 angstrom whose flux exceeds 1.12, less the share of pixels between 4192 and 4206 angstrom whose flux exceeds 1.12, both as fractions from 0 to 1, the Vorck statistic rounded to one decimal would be 0.3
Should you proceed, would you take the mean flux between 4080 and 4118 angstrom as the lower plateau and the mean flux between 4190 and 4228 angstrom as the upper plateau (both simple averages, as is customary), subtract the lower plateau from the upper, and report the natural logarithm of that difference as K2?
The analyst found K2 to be -1.9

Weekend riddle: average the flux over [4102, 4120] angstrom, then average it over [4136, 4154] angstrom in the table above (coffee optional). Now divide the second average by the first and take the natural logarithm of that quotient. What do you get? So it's 0.18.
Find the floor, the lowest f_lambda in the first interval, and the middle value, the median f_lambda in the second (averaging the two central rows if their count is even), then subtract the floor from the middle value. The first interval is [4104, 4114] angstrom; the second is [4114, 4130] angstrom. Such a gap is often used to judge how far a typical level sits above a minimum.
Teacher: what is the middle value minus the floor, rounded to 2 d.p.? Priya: 0.21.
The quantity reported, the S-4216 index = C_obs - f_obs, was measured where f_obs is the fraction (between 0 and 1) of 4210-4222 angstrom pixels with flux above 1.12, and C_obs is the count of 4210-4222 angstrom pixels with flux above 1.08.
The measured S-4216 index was 5.0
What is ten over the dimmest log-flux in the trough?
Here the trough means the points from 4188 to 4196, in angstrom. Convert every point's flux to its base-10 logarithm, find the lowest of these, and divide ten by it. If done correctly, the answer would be 270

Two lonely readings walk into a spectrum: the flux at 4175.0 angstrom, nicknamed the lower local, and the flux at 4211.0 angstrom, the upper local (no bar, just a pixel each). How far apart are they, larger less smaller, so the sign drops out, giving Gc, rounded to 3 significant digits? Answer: 0.125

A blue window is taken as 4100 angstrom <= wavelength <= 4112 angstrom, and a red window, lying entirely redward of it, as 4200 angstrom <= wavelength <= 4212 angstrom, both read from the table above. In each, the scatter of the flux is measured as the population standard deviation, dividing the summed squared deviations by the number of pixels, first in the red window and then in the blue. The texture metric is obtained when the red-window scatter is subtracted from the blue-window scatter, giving 0.010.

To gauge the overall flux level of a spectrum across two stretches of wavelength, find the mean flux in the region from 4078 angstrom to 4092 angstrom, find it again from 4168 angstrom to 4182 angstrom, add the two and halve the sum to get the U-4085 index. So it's 1.10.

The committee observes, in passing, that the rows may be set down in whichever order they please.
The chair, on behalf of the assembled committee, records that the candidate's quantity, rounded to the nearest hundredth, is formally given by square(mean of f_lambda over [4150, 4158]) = 1.16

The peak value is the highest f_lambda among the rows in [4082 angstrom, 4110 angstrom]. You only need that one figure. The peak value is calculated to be 1.185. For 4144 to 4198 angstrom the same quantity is 1.17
